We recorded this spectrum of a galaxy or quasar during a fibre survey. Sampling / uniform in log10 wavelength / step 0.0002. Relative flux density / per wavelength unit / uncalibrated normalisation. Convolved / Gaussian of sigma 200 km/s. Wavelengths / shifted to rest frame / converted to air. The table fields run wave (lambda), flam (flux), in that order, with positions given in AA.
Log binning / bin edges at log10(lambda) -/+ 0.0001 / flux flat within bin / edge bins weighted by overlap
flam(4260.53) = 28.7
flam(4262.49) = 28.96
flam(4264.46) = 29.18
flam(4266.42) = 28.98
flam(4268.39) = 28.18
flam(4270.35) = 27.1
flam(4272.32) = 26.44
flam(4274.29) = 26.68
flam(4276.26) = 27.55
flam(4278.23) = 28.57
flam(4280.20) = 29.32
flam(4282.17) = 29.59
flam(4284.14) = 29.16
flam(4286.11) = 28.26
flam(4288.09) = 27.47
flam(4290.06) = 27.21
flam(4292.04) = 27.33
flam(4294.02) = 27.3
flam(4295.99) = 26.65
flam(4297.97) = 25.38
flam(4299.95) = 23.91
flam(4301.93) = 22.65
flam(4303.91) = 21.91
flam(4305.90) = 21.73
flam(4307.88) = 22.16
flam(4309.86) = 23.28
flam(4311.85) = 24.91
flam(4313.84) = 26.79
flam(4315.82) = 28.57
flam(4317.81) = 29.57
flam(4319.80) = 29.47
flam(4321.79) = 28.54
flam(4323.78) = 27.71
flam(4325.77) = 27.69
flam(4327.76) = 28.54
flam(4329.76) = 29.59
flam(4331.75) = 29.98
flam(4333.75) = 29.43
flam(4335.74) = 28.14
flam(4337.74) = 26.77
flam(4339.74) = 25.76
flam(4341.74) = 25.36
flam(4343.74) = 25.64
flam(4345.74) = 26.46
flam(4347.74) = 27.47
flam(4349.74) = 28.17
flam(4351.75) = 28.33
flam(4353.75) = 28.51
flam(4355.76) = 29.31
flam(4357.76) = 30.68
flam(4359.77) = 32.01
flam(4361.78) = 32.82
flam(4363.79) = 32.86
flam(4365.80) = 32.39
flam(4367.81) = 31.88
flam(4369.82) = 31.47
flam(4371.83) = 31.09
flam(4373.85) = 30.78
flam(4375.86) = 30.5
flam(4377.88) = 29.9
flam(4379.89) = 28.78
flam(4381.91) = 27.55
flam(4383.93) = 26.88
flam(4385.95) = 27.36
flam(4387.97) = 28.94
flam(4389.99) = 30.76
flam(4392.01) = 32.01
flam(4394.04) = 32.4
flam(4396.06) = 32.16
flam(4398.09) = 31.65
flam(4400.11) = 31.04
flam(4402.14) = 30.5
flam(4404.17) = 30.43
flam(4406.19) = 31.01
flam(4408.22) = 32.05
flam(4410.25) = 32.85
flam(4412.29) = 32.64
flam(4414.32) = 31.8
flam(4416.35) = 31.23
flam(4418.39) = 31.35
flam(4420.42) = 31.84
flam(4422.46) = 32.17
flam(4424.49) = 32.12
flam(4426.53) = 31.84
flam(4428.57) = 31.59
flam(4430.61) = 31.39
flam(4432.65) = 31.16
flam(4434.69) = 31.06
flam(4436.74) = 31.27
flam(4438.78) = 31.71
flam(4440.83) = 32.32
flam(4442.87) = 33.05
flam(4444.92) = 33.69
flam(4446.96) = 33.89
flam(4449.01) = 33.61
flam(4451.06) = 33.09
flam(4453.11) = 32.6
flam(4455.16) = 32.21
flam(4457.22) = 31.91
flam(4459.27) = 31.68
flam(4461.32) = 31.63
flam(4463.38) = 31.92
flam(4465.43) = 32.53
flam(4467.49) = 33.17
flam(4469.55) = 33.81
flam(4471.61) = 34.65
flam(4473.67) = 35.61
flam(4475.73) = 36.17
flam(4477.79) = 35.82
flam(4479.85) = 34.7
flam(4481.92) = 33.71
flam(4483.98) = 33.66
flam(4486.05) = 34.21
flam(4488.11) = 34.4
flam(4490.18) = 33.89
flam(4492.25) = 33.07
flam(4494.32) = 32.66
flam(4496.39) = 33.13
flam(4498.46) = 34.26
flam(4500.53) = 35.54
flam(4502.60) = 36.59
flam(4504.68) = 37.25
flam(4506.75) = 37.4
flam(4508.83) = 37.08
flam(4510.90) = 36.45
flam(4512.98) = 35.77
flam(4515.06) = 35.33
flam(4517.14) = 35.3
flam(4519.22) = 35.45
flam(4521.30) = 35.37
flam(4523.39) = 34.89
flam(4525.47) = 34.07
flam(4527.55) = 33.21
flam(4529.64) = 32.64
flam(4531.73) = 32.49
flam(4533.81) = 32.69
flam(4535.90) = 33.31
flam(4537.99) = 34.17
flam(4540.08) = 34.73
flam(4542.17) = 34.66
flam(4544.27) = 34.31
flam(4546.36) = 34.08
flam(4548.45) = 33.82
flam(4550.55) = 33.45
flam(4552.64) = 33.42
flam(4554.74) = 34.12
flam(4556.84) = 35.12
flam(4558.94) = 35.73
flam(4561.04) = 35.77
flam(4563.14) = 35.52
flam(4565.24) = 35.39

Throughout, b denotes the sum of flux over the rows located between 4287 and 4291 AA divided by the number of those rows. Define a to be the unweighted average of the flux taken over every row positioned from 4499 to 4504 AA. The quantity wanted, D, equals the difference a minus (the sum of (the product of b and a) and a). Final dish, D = -986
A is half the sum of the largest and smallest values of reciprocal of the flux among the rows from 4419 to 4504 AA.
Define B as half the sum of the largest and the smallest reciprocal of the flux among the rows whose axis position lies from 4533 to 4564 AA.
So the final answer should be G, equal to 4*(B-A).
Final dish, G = 0.00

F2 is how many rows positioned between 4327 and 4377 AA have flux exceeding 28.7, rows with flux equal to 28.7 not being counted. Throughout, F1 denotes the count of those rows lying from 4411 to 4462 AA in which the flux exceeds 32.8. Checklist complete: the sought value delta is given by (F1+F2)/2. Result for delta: 9.5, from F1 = 5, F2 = 14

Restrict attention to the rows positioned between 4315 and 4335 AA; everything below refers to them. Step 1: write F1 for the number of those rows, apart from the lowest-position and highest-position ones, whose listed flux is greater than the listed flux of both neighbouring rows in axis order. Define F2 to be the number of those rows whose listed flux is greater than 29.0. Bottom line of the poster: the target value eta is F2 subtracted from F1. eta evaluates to -3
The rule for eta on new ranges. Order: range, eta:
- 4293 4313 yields 0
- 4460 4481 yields -9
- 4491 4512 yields -9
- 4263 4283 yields -3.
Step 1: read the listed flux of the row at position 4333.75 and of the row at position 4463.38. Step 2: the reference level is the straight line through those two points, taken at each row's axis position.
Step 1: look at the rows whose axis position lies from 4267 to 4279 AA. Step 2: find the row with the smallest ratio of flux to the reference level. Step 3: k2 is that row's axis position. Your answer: 4272.32 AA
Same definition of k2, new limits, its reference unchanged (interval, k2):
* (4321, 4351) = 4341.74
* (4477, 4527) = 4494.32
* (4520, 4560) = 4531.73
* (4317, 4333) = 4325.77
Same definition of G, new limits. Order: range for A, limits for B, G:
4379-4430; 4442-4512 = -0.02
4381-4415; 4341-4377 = 0.00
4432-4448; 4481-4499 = 0.00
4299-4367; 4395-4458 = -0.03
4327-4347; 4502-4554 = -0.03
